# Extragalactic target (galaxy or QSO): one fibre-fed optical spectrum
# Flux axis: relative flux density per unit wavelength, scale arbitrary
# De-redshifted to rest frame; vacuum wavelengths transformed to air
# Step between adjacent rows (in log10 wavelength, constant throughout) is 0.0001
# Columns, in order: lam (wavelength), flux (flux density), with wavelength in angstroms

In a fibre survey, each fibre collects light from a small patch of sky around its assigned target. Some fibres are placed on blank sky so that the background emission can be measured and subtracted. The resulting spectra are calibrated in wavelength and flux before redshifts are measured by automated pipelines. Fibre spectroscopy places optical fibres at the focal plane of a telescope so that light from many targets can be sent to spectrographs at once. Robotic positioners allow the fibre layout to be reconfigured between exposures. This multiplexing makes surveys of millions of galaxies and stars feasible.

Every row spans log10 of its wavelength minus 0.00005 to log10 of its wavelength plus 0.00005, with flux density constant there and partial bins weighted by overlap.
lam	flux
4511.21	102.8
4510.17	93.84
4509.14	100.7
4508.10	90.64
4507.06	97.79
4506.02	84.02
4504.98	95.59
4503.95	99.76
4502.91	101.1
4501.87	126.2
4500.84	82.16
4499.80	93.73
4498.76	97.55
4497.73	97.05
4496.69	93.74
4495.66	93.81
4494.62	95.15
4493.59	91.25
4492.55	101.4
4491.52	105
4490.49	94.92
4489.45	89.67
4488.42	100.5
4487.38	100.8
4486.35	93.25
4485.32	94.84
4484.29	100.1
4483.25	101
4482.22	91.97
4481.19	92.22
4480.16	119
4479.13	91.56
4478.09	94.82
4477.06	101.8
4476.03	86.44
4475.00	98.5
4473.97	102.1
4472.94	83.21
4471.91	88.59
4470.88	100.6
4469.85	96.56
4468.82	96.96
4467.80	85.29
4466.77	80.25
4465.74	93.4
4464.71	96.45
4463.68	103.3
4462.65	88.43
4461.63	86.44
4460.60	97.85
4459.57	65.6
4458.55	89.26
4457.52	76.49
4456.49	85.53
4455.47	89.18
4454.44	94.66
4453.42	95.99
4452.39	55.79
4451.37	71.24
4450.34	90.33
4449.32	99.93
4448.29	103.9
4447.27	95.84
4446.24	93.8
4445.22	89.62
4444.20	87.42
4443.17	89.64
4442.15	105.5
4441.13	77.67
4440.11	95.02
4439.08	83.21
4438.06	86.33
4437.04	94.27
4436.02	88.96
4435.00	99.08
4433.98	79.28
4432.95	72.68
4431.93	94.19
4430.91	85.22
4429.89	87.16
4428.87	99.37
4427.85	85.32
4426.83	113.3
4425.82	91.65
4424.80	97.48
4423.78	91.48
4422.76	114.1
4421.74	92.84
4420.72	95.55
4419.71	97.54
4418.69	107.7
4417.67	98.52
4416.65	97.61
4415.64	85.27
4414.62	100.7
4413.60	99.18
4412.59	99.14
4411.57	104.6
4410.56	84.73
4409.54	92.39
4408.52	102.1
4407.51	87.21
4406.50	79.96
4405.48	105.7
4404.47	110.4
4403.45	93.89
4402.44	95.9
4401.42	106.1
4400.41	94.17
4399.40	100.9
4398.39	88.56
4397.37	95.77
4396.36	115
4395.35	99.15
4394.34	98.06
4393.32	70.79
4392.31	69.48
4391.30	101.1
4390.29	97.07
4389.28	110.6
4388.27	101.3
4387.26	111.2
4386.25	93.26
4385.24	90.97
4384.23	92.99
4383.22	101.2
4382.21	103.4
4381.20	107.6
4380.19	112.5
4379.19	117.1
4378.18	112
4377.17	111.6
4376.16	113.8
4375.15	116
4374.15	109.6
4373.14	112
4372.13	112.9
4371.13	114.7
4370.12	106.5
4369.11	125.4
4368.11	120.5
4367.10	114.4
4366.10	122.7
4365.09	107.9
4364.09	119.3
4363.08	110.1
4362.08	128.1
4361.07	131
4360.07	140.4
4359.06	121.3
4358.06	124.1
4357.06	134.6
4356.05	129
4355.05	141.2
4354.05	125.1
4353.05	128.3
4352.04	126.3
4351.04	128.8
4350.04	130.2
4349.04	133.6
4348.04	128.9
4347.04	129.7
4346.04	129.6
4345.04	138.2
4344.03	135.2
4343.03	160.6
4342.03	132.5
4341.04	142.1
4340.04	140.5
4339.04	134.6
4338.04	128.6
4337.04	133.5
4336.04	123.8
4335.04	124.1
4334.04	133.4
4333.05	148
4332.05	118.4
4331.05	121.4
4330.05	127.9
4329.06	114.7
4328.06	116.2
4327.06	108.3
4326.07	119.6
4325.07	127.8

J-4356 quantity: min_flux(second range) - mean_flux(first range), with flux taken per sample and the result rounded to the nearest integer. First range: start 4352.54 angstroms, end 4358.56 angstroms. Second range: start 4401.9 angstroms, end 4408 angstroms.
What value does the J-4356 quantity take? -50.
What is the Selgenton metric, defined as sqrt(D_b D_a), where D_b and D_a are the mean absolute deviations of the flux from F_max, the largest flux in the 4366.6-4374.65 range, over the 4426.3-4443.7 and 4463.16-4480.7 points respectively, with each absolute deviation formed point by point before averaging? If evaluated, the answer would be 32.5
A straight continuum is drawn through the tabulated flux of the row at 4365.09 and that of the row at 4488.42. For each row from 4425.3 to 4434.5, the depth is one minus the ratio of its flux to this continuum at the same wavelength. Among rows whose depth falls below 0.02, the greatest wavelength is 4426.83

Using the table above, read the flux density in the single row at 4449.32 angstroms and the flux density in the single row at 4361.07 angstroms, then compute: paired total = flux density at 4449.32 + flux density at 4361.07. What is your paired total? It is 231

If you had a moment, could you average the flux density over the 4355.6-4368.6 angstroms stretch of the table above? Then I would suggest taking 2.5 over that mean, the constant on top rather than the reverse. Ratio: 0.0203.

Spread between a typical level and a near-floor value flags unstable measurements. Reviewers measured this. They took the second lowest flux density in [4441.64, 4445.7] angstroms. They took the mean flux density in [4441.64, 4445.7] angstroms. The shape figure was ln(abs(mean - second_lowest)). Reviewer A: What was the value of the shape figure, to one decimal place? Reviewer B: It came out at 1.2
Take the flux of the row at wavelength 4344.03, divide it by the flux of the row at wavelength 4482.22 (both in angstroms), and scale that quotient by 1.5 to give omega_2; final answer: 2.2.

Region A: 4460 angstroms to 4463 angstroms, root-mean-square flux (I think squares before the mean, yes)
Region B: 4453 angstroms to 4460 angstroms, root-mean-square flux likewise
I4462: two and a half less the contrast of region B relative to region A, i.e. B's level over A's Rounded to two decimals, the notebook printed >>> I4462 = 1.56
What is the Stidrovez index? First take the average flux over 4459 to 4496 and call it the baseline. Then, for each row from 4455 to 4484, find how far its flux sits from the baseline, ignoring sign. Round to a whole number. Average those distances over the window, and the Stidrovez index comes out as 8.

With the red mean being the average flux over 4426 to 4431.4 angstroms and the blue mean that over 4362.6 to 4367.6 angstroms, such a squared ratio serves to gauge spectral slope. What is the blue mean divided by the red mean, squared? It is 1.5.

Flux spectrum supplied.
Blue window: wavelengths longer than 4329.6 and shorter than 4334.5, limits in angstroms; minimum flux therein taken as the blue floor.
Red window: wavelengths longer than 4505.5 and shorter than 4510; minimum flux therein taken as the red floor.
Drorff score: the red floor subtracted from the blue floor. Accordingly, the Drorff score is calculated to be 34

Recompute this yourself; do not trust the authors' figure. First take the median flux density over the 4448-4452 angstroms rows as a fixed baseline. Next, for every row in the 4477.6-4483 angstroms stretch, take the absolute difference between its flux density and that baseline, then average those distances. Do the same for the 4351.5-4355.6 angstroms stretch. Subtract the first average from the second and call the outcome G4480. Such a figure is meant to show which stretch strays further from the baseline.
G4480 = 28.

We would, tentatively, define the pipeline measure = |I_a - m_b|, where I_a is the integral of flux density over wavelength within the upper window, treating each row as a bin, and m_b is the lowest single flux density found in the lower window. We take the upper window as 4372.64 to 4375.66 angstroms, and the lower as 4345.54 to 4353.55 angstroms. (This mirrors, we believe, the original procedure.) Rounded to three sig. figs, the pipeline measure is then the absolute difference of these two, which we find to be 214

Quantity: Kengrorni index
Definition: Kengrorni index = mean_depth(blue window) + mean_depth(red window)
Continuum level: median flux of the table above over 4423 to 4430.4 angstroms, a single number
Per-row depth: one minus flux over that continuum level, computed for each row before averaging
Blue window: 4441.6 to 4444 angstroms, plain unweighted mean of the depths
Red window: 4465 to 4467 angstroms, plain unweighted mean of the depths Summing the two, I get 0.0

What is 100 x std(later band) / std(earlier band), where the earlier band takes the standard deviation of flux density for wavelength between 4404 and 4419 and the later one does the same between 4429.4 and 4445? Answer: 93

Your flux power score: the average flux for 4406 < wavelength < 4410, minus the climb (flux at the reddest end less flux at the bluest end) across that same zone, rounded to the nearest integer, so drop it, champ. 78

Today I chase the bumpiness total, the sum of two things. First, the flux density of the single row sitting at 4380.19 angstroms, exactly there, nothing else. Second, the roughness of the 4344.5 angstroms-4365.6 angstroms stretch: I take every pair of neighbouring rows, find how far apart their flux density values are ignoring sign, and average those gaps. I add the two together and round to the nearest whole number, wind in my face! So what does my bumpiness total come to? 120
